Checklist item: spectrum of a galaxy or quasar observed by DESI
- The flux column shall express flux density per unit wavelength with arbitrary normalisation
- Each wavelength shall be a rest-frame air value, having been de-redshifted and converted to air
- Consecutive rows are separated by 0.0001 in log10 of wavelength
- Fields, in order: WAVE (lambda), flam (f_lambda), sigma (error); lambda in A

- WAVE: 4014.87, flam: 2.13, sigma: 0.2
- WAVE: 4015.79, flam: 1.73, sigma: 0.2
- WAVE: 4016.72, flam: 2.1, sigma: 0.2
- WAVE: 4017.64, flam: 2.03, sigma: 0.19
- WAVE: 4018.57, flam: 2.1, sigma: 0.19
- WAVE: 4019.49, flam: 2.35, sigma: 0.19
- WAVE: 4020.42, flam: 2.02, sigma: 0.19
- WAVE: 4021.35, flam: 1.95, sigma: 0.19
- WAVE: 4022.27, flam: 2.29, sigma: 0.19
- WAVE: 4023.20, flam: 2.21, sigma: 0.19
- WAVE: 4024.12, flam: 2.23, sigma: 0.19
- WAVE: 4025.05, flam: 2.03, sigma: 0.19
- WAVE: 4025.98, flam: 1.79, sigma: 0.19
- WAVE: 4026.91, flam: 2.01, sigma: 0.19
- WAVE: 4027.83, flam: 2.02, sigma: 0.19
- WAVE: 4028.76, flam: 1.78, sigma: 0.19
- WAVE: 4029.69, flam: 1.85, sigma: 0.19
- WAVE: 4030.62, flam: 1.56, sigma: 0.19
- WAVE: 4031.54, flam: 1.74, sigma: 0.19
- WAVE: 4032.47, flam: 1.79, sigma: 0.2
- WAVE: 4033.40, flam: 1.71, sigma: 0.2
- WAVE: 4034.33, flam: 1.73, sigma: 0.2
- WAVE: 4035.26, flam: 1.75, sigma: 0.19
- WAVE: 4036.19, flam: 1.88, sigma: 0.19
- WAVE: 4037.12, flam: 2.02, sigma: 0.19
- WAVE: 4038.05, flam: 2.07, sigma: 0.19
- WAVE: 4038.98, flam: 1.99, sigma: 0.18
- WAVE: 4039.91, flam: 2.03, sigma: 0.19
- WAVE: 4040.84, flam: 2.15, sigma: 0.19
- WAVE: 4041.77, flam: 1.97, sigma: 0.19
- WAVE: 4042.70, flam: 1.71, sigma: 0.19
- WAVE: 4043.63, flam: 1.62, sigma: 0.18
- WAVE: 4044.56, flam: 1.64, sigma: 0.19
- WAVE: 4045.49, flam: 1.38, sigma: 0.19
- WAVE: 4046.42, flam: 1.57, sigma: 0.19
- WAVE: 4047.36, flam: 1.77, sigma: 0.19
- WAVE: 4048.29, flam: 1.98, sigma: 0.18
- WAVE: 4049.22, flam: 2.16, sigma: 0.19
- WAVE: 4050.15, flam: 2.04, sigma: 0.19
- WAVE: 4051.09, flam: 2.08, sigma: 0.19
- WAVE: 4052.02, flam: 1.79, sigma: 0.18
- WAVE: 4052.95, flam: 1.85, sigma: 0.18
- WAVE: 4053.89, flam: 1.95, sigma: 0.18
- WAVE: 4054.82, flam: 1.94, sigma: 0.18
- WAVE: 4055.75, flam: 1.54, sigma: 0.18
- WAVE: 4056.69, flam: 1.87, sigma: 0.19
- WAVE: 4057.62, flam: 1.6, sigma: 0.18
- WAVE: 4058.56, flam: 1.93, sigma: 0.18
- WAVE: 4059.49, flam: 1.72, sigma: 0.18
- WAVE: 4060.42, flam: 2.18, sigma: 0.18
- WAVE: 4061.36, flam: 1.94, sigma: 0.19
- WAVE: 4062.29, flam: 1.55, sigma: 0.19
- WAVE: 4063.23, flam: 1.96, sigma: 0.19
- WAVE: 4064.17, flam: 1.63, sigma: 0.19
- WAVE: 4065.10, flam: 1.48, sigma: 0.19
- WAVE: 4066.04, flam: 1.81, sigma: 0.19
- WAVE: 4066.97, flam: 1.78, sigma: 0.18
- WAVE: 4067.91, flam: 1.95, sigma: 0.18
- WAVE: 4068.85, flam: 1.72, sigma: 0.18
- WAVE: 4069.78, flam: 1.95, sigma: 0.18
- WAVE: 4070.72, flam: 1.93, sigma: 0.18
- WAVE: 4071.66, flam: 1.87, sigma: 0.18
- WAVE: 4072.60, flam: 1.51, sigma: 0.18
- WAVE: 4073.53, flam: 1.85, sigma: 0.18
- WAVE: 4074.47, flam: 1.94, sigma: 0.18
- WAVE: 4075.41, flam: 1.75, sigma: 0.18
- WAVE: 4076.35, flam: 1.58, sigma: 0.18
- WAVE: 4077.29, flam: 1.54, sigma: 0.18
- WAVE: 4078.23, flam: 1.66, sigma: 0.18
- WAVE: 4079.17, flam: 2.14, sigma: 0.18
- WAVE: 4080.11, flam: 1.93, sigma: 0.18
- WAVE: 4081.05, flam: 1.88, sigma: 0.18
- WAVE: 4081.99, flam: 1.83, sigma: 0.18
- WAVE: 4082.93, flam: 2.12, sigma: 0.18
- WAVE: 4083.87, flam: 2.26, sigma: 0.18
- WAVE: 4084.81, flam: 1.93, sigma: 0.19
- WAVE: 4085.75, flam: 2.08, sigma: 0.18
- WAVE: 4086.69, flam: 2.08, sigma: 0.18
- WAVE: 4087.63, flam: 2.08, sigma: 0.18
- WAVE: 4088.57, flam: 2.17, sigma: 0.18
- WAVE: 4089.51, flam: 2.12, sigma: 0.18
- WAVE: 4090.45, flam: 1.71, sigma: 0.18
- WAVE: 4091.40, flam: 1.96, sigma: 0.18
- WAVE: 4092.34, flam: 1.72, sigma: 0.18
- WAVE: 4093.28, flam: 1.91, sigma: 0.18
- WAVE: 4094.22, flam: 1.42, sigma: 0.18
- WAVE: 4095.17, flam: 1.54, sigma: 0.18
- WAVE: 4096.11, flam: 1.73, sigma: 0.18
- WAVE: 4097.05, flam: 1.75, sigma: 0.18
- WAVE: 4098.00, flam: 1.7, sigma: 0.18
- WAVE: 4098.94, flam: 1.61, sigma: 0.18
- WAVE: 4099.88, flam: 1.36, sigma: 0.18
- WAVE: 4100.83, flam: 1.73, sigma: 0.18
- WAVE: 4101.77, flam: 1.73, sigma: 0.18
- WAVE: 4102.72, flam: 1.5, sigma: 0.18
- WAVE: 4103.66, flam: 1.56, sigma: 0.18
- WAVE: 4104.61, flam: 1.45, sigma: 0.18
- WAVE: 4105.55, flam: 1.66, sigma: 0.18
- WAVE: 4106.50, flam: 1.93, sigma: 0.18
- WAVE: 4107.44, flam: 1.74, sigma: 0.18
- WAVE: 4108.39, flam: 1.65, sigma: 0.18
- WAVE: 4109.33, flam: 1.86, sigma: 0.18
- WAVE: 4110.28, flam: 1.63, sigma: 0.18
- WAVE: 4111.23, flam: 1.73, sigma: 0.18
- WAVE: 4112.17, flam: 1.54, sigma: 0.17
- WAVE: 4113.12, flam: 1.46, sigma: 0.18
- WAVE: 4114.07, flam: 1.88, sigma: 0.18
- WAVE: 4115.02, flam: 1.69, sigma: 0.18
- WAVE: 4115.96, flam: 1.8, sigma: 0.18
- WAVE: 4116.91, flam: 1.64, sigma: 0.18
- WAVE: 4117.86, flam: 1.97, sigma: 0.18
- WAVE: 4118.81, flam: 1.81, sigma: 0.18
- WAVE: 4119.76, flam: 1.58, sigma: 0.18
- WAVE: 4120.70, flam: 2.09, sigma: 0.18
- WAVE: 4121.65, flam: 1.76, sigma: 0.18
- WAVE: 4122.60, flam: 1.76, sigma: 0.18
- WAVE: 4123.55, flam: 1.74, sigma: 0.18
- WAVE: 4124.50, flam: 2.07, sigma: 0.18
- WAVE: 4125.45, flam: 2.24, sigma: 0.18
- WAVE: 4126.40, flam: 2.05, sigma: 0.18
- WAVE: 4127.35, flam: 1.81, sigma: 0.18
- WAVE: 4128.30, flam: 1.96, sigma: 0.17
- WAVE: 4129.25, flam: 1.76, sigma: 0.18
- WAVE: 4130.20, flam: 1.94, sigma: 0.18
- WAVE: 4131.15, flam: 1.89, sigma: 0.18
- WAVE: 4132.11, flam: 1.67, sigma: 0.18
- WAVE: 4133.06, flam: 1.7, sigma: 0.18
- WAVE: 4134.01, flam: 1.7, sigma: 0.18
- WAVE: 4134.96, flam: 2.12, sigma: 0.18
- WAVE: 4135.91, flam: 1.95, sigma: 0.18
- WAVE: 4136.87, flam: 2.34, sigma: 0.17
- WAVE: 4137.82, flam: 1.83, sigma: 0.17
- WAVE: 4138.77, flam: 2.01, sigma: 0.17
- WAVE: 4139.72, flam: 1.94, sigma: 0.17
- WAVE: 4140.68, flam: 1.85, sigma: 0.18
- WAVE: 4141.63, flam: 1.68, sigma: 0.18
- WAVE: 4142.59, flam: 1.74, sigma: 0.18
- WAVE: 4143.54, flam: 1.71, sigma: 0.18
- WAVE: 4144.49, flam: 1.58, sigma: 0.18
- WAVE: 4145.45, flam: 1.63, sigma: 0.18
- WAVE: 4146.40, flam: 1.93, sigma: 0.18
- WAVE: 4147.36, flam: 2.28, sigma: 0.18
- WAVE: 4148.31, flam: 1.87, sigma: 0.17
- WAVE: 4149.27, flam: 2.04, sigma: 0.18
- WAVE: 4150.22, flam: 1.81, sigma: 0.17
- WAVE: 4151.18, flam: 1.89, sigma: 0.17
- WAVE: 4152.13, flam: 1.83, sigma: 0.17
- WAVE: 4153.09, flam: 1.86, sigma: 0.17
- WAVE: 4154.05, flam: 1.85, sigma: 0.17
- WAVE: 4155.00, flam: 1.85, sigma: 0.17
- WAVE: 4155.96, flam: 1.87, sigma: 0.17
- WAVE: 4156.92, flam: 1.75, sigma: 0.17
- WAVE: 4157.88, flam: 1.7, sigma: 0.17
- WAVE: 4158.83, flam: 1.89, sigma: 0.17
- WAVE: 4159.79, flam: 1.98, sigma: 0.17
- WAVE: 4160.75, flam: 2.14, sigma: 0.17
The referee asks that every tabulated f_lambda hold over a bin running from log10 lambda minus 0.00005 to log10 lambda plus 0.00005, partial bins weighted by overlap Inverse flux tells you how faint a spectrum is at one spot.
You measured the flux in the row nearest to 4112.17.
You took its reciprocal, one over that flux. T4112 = 0.65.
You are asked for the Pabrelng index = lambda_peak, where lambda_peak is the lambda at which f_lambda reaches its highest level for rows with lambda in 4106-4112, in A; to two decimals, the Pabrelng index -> 4106.50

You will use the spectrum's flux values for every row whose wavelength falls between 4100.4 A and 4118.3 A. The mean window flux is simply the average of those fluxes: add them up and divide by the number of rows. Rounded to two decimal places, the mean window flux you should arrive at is 1.69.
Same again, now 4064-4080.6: 1.78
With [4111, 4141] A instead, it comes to 1.85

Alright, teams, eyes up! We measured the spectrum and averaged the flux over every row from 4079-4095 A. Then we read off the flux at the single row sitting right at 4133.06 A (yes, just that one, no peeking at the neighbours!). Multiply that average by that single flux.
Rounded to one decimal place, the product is 3.3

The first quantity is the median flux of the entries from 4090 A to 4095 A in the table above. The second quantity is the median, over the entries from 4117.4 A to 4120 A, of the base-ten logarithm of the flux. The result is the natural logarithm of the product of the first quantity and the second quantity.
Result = -0.81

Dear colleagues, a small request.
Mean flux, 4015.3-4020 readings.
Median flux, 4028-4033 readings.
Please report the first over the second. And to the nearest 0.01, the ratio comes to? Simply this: 1.16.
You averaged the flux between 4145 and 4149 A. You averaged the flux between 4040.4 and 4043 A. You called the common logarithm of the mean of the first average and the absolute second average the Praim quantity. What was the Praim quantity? 0.29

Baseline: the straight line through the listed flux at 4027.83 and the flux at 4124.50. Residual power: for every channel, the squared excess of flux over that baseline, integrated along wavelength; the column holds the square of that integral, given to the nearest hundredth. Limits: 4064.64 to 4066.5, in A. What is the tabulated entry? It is 0.12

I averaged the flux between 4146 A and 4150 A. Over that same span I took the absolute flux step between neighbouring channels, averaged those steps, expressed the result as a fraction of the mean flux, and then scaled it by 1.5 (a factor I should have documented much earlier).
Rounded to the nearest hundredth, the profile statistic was 0.23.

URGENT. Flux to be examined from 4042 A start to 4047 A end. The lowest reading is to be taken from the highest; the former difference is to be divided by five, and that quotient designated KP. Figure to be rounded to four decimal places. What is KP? 0.0660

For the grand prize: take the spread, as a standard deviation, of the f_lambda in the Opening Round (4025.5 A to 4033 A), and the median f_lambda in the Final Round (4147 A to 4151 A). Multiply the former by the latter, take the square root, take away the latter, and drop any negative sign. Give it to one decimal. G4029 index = 1.4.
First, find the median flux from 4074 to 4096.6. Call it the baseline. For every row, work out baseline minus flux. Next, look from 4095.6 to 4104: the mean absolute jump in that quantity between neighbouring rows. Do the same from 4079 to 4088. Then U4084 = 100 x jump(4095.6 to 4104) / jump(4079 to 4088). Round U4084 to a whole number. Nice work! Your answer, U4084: 99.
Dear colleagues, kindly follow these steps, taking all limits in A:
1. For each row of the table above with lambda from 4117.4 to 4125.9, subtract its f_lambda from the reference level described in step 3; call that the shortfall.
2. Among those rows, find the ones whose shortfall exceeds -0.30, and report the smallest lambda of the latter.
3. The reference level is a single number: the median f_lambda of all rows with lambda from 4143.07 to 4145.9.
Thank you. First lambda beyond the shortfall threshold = 4118.81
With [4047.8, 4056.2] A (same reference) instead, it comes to 4052.02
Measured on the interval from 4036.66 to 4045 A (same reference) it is 4042.70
